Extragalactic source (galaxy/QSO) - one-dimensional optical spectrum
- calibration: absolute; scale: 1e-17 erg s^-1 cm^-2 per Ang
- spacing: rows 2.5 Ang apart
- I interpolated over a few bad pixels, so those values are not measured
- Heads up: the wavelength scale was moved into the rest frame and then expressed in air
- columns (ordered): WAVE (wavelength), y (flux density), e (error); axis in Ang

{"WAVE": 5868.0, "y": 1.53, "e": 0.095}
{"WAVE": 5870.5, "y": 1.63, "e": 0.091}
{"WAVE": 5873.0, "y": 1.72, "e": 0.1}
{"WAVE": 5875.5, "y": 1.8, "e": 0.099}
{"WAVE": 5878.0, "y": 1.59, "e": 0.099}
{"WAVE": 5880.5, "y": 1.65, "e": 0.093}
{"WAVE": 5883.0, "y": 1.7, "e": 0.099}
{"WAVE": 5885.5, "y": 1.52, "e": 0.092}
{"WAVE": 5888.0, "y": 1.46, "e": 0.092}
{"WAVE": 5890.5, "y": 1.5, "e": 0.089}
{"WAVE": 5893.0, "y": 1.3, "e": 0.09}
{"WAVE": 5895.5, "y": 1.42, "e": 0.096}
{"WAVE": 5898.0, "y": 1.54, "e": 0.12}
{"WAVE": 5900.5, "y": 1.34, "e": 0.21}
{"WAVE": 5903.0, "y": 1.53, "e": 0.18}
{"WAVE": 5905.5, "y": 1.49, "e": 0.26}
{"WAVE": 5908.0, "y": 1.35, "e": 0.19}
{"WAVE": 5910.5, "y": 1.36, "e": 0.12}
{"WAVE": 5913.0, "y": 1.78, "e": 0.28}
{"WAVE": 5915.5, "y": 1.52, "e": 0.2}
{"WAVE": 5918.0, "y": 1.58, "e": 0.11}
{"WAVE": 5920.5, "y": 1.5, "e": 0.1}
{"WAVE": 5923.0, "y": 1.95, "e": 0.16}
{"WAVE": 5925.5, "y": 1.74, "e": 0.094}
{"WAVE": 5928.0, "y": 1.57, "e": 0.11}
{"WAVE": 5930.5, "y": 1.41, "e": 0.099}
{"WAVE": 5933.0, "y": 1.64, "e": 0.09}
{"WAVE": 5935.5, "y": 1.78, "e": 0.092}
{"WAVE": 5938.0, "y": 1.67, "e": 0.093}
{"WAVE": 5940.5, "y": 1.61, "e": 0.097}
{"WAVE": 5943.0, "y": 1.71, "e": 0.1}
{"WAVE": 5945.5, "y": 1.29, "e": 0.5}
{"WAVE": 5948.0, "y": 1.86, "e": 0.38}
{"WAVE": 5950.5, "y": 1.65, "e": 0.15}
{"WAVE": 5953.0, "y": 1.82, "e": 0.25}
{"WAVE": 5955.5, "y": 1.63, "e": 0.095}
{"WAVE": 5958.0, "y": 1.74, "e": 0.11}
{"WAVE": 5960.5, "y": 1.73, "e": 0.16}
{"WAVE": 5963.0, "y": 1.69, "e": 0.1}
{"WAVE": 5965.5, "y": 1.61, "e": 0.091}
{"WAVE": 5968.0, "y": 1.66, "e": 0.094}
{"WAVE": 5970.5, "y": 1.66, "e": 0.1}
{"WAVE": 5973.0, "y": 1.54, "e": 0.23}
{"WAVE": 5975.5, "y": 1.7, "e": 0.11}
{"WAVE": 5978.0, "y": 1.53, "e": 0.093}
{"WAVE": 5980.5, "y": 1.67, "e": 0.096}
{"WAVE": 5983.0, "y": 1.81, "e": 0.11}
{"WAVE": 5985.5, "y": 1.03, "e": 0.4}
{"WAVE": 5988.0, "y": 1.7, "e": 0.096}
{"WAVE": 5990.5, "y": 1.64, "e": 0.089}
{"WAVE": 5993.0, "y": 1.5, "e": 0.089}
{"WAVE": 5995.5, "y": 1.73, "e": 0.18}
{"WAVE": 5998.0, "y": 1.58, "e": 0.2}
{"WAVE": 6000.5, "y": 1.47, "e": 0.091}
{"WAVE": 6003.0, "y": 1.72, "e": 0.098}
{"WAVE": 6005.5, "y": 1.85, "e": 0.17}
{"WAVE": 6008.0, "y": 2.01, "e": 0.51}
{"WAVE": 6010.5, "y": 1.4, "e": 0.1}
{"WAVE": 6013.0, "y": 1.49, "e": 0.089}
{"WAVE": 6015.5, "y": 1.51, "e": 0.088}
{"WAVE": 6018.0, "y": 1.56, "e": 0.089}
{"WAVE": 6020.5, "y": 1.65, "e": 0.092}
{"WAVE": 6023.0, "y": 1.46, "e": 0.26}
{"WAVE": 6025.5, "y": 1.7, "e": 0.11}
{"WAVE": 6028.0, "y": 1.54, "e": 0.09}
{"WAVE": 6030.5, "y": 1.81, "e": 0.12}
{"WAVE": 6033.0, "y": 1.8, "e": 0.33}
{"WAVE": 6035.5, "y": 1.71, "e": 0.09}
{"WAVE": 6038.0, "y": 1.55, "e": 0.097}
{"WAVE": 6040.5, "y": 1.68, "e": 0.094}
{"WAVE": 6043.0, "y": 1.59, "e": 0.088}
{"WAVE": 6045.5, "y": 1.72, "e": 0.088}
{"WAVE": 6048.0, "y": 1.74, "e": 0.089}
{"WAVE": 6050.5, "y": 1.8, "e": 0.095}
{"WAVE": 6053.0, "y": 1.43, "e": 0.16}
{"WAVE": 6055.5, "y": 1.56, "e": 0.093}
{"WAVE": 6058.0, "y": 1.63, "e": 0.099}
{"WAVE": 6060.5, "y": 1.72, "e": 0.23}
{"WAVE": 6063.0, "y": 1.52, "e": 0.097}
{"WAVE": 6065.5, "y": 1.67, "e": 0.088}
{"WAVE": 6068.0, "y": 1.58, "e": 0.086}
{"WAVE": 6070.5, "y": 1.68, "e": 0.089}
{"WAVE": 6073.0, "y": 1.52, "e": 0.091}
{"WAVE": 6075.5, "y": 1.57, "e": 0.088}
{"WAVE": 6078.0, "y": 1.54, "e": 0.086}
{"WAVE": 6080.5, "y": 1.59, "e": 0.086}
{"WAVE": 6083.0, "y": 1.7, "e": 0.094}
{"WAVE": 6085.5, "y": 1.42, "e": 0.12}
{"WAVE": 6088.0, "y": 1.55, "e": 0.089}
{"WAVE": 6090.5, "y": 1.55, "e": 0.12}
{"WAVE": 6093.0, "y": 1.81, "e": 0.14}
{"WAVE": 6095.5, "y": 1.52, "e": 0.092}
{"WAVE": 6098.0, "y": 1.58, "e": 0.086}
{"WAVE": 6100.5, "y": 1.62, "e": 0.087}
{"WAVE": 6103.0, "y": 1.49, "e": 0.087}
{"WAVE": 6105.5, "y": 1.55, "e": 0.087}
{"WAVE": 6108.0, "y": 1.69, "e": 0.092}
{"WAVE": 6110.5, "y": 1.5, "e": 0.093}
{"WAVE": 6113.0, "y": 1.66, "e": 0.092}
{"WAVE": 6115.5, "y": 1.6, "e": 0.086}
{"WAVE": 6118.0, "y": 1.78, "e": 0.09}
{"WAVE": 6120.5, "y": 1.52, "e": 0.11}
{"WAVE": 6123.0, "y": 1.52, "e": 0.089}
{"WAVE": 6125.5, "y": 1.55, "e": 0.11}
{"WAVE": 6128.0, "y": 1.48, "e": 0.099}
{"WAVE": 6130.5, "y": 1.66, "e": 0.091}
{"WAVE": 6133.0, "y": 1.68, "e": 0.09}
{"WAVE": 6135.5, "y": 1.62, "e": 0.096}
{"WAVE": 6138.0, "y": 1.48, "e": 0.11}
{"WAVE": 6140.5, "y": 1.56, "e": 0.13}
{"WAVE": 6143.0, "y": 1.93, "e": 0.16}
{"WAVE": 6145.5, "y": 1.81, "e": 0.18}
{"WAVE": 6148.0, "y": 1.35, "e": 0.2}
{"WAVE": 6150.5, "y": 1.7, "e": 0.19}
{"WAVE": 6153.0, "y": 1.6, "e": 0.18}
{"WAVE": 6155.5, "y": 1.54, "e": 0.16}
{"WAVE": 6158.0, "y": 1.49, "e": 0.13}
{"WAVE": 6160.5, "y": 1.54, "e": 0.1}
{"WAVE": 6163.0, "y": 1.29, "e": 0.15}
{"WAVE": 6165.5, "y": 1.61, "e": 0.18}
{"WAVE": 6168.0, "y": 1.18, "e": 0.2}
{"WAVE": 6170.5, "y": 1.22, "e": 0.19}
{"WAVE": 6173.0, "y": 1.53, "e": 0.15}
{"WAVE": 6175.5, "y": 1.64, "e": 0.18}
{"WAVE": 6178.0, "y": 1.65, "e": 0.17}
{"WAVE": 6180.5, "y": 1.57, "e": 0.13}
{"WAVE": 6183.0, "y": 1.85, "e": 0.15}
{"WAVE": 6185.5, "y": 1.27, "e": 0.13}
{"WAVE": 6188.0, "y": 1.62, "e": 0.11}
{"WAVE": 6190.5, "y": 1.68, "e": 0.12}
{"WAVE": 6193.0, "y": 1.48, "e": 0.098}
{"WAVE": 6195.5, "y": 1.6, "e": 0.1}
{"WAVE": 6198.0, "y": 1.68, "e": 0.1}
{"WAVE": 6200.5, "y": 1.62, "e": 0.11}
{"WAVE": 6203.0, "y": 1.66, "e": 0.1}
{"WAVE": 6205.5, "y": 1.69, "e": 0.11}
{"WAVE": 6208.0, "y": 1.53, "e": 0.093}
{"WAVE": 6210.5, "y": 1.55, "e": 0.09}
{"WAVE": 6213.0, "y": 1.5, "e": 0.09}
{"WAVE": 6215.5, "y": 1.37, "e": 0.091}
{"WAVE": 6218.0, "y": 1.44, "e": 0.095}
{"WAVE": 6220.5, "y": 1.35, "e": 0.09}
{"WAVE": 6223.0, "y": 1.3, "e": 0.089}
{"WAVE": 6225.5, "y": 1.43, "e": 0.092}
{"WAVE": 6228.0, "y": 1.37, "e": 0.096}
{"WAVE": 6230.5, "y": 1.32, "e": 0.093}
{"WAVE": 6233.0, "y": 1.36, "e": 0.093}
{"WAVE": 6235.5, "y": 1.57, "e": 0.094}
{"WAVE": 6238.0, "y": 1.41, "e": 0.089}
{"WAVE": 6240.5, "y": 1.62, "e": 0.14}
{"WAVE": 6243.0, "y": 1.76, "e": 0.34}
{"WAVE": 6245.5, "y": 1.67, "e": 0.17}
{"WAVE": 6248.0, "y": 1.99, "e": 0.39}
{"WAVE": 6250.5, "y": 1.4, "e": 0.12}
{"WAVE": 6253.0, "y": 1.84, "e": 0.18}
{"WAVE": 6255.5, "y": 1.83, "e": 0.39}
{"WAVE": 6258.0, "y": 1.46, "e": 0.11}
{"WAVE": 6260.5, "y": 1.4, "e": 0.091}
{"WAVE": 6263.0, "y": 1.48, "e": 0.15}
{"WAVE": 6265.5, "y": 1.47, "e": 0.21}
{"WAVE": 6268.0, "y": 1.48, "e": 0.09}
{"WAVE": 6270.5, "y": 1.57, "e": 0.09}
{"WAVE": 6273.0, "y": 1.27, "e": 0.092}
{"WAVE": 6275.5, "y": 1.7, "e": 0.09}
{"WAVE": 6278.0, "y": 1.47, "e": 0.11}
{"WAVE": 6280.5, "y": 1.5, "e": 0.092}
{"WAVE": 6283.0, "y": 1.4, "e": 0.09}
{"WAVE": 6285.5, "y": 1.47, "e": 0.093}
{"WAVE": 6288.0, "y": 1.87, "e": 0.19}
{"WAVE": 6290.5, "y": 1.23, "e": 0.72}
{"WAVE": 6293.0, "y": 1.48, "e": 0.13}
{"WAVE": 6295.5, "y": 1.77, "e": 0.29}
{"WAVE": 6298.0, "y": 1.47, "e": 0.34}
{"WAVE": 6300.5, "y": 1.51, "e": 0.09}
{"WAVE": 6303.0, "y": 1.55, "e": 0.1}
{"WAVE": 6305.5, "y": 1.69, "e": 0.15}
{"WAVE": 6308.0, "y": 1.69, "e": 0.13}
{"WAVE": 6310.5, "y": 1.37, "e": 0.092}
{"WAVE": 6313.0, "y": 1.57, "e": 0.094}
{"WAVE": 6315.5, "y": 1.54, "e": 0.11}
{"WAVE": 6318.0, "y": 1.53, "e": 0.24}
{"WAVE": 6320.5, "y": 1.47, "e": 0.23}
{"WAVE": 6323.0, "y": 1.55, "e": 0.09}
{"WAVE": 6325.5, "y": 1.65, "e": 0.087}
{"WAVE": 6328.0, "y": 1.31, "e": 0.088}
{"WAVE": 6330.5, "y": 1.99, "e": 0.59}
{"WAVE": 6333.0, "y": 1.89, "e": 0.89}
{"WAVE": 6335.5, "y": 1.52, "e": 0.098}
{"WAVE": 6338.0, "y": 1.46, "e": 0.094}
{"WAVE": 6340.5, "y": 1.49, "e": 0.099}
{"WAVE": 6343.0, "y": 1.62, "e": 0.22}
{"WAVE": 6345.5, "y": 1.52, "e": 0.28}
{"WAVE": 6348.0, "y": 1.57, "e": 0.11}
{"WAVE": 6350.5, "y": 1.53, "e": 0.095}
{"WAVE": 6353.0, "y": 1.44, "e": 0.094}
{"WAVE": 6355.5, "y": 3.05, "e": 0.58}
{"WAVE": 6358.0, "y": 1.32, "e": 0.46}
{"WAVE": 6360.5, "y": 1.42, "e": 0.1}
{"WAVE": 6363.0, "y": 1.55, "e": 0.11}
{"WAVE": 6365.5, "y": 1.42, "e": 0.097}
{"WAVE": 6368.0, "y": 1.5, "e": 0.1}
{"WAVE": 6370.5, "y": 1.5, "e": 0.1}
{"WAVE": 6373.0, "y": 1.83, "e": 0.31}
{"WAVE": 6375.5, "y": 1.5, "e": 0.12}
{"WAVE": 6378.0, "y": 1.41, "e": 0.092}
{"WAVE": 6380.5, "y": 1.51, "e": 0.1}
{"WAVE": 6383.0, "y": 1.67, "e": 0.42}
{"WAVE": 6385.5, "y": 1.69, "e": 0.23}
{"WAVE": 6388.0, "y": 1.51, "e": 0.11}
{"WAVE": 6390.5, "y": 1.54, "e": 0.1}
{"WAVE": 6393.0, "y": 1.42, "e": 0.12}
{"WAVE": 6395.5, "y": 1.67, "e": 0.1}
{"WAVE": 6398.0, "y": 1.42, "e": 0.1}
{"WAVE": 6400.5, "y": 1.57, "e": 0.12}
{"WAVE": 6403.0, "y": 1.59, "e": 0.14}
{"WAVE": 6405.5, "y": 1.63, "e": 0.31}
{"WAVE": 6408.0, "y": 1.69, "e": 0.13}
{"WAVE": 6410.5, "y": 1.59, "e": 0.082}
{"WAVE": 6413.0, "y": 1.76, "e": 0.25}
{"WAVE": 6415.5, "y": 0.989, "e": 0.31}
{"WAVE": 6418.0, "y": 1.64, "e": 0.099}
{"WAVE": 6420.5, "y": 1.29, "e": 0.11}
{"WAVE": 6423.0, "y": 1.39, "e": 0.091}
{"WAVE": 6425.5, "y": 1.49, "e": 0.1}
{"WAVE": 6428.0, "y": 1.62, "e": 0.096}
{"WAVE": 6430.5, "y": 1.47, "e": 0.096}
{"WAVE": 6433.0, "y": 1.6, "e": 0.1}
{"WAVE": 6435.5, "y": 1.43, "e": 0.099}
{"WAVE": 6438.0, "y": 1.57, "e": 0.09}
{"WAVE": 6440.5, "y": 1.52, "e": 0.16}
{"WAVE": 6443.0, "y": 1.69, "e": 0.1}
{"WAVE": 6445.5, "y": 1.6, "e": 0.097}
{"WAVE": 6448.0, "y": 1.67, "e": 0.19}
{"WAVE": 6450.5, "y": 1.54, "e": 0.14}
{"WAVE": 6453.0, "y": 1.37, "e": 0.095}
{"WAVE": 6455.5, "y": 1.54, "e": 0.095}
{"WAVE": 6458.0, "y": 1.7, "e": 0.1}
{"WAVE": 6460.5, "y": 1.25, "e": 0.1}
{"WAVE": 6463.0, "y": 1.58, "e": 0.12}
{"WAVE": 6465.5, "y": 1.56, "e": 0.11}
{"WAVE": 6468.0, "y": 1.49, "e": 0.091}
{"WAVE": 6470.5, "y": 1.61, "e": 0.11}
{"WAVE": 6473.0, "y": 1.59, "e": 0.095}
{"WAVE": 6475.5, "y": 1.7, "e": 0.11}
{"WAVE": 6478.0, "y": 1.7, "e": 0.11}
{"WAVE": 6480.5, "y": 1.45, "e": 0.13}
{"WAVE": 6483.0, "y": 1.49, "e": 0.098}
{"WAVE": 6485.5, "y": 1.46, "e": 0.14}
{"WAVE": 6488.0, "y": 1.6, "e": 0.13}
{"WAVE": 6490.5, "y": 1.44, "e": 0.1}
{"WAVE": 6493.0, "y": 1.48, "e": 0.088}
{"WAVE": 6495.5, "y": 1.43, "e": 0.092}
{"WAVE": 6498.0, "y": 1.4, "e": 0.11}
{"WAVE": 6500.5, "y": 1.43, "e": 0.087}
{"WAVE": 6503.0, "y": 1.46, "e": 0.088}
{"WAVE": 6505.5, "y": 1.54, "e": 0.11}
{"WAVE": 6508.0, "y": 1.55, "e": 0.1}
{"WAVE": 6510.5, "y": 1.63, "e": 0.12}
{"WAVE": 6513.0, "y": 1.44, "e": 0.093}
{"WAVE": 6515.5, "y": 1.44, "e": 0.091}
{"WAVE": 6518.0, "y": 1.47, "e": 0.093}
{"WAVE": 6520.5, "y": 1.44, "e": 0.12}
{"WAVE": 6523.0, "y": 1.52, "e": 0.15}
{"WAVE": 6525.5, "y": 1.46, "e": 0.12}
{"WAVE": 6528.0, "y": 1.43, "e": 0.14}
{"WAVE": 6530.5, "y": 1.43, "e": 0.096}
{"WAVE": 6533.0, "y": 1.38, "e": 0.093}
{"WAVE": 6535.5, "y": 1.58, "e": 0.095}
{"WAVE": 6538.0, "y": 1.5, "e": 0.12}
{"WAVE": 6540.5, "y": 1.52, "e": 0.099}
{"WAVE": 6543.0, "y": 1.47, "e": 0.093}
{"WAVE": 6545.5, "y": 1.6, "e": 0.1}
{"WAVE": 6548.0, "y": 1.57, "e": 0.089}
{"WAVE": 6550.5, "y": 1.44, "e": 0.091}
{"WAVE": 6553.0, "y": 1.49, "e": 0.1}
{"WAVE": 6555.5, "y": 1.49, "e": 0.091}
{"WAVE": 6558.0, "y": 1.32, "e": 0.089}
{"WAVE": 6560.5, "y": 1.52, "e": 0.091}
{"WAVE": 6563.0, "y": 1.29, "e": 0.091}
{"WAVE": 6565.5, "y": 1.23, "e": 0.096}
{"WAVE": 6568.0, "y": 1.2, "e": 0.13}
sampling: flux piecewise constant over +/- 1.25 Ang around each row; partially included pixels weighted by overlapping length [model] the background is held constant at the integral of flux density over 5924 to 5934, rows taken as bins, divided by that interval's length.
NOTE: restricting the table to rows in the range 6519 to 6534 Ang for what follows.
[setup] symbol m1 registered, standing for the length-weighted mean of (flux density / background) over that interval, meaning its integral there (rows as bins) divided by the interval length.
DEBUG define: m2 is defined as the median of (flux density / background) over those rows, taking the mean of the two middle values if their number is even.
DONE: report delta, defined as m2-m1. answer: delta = -0.006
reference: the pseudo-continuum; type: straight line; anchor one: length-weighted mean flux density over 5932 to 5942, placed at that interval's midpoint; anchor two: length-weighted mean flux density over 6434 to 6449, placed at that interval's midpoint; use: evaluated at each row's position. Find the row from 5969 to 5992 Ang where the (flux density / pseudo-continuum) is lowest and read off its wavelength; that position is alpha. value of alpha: 5985.5 Ang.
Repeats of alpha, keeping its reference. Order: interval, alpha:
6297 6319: 6310.5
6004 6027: 6010.5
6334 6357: 6353.0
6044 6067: 6053.0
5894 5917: 5900.5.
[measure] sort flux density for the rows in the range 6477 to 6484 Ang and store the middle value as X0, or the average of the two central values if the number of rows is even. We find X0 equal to 1.49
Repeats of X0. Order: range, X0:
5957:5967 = 1.71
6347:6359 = 1.53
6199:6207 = 1.66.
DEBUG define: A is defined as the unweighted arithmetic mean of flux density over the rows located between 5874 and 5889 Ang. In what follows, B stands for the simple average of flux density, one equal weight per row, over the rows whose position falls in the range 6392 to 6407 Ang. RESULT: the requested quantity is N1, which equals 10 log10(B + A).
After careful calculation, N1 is 5.01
